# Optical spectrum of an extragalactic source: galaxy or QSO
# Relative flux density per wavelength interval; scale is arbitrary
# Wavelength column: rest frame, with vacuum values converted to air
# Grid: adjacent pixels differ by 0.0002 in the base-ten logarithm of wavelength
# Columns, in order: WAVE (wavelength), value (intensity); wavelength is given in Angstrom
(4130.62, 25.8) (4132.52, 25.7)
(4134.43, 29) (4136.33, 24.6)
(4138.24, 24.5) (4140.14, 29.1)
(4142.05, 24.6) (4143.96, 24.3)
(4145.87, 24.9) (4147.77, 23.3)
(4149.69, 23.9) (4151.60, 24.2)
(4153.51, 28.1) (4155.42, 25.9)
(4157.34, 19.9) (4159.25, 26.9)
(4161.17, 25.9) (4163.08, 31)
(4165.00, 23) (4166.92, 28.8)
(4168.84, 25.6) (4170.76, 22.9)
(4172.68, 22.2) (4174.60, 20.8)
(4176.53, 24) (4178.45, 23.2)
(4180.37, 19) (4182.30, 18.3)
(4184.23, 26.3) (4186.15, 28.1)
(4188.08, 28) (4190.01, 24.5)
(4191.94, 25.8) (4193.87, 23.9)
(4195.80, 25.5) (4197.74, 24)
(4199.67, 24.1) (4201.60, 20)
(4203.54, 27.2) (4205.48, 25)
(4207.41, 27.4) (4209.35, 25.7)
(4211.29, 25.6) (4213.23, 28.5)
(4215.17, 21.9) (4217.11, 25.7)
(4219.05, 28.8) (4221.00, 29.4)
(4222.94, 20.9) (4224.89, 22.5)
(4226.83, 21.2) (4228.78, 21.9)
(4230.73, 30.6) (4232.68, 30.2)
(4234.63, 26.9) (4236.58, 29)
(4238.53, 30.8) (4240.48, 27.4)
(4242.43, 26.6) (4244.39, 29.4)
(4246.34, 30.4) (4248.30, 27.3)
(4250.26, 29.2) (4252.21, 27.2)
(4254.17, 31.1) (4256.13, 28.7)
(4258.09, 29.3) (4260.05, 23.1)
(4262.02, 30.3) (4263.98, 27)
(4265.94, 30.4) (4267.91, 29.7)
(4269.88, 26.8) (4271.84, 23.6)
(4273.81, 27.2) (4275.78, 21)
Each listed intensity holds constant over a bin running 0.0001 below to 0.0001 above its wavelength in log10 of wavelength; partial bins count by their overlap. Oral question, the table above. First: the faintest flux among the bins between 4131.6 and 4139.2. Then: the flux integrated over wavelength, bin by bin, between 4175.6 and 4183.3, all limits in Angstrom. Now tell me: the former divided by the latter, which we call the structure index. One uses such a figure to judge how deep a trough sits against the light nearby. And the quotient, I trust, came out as 0.151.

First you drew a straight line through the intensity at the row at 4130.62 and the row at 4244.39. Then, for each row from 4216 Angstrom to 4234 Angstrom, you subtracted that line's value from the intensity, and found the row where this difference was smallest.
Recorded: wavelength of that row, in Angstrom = 4222.94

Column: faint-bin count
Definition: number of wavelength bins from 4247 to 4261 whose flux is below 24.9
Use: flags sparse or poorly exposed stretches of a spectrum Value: 1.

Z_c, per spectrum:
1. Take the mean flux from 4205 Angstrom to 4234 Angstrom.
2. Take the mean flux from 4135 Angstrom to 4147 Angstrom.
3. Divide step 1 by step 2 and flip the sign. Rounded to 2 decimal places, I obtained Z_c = -1.01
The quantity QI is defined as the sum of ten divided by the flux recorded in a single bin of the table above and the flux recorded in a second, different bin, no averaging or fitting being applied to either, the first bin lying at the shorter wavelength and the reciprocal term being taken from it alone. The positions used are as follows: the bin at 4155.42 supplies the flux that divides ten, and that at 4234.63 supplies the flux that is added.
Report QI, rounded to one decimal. 27.3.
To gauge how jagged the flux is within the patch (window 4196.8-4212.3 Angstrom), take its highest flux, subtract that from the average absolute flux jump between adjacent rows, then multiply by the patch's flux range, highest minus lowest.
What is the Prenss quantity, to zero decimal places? -184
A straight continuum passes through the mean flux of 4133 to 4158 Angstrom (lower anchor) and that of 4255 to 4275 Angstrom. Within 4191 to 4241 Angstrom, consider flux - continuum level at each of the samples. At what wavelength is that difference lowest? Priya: 4201.60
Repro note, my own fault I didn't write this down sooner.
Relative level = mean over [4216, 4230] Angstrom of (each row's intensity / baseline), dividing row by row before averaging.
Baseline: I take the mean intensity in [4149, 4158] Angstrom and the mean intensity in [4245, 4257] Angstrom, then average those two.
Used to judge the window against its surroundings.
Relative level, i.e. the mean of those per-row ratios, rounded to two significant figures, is 0.91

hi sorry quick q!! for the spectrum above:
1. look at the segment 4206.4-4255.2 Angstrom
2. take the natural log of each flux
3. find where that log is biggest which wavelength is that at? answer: 4254.17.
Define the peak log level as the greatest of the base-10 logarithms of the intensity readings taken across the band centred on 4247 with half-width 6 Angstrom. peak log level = 1.483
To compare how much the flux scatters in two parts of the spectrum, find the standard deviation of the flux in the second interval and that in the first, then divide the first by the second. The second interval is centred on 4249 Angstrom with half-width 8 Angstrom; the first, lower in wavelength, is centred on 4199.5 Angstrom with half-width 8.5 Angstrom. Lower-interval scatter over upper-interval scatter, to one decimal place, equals 1.4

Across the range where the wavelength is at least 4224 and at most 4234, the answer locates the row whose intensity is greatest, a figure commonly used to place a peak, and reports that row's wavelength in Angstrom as 4230.73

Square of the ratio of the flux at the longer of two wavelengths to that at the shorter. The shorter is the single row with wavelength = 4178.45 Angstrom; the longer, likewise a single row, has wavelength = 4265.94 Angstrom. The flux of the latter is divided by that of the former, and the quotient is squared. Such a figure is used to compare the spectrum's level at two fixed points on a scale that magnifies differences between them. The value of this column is 1.7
